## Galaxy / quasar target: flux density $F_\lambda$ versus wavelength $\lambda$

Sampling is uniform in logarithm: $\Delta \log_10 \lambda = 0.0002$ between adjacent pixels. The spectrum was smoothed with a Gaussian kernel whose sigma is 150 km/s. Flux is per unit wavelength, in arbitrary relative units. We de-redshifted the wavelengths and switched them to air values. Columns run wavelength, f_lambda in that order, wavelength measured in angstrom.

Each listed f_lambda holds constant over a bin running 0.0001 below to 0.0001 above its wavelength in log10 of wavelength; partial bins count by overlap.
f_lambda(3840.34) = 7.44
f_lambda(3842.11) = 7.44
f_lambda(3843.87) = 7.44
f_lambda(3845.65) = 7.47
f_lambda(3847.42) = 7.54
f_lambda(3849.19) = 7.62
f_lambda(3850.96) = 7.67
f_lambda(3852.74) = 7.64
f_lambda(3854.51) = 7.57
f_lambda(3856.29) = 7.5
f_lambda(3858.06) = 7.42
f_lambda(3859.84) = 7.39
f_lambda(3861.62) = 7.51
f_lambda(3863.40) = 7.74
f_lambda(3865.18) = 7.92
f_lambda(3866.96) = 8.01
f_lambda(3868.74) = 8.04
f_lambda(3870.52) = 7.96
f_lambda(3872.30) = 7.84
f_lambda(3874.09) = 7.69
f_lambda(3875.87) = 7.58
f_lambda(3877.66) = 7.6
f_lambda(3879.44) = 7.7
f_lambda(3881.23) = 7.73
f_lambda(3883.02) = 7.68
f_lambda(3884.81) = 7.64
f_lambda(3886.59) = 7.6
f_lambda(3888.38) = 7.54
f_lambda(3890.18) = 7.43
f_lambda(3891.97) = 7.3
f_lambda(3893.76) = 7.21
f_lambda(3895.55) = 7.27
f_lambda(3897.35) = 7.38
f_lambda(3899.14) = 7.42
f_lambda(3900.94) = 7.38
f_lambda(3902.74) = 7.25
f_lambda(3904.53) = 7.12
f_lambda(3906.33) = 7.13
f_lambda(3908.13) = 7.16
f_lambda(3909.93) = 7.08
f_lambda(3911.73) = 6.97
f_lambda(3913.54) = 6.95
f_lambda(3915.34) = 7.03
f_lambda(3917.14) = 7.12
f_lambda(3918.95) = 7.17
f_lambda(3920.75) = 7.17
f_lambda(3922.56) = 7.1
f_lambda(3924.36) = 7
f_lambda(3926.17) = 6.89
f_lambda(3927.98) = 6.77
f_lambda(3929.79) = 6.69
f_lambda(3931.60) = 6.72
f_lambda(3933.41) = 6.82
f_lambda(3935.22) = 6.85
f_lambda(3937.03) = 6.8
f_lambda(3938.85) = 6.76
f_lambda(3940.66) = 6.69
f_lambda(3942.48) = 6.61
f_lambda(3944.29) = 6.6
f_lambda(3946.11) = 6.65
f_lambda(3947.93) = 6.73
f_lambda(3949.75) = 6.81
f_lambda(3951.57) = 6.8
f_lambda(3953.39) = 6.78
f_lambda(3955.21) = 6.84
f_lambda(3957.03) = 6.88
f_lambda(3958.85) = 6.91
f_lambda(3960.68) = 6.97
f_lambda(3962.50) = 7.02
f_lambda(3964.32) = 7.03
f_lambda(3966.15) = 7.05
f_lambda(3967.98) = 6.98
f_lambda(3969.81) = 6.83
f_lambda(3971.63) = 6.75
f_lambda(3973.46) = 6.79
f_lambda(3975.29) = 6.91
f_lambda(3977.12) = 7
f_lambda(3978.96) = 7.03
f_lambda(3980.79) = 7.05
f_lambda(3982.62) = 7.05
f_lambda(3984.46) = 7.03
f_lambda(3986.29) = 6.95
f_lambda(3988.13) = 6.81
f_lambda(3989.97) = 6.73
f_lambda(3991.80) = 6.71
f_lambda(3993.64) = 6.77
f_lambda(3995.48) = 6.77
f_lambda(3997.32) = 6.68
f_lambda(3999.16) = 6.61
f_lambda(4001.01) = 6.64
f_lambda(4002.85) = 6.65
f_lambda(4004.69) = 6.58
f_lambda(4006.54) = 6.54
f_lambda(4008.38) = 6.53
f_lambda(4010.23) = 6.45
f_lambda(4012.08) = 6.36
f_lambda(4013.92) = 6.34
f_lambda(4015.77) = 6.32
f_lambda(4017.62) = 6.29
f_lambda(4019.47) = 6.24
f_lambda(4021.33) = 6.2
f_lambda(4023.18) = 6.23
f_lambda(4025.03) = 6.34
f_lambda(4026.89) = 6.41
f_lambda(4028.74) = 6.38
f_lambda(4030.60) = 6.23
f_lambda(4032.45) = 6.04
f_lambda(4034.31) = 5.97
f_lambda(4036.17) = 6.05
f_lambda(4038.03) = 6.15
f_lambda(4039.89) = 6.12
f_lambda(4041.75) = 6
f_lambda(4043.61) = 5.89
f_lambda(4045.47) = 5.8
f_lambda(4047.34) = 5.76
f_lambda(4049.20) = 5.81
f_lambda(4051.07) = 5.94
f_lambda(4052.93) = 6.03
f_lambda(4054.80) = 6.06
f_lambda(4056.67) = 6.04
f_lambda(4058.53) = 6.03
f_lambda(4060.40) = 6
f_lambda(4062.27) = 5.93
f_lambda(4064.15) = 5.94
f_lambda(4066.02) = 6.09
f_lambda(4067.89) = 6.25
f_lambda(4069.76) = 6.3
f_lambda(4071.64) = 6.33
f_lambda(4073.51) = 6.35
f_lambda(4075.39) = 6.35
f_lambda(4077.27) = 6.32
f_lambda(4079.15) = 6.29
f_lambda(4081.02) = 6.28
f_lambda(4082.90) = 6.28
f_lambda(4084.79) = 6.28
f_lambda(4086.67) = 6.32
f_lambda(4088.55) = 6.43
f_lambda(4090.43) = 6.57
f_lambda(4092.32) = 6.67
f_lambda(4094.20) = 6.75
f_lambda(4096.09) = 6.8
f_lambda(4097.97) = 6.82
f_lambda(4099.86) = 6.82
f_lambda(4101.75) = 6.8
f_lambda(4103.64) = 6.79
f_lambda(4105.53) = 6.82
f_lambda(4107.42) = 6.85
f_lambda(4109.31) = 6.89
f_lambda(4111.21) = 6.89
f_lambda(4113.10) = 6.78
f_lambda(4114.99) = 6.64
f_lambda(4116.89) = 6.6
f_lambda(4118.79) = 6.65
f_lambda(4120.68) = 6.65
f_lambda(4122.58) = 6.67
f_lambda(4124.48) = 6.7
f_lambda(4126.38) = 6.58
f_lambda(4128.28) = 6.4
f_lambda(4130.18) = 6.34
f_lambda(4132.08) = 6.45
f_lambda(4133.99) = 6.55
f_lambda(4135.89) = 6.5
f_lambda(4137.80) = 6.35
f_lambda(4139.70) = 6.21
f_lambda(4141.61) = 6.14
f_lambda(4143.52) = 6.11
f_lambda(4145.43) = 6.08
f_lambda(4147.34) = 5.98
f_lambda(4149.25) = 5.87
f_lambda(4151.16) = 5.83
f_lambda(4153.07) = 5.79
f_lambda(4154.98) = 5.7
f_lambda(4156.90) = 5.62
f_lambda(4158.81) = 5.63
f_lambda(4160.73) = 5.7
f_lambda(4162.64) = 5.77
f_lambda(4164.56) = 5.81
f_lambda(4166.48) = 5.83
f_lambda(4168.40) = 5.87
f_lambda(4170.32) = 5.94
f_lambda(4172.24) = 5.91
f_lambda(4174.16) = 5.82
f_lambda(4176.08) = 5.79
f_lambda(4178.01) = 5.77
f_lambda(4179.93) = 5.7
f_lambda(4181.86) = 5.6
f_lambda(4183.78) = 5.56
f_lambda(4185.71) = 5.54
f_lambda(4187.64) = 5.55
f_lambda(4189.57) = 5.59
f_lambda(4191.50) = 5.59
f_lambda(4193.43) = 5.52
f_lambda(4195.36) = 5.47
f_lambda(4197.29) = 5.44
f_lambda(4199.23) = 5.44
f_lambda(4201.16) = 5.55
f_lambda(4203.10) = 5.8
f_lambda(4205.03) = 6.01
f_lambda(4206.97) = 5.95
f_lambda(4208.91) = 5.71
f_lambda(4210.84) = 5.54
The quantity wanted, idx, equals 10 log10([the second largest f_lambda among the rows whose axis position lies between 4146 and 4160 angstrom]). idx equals 7.7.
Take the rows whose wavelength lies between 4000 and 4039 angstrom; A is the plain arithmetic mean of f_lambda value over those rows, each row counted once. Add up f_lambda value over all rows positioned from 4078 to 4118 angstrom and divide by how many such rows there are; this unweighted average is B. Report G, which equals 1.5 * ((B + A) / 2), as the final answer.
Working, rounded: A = 6.3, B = 6.6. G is 9.7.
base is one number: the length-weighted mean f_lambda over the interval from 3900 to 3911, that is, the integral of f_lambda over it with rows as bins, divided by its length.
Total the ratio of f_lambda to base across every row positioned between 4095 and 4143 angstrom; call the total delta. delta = 23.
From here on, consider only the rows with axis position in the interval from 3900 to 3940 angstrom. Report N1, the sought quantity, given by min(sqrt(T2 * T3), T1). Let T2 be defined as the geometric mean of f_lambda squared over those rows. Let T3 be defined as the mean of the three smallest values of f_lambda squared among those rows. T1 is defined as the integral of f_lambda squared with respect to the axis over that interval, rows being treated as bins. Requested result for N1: 47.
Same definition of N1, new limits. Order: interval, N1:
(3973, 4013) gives 44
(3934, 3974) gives 45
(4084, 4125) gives 42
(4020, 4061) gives 35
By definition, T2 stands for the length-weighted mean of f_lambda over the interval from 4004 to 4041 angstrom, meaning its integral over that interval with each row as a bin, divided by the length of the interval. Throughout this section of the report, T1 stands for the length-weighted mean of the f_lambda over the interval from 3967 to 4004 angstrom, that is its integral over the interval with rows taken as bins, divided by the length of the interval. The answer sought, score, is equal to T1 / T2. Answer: 1.09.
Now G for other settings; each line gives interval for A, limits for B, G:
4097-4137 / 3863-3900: 10.7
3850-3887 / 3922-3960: 10.9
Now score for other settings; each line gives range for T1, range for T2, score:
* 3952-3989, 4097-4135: 1.04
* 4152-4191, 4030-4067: 0.95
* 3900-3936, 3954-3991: 1.01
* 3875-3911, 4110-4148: 1.15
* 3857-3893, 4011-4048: 1.24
